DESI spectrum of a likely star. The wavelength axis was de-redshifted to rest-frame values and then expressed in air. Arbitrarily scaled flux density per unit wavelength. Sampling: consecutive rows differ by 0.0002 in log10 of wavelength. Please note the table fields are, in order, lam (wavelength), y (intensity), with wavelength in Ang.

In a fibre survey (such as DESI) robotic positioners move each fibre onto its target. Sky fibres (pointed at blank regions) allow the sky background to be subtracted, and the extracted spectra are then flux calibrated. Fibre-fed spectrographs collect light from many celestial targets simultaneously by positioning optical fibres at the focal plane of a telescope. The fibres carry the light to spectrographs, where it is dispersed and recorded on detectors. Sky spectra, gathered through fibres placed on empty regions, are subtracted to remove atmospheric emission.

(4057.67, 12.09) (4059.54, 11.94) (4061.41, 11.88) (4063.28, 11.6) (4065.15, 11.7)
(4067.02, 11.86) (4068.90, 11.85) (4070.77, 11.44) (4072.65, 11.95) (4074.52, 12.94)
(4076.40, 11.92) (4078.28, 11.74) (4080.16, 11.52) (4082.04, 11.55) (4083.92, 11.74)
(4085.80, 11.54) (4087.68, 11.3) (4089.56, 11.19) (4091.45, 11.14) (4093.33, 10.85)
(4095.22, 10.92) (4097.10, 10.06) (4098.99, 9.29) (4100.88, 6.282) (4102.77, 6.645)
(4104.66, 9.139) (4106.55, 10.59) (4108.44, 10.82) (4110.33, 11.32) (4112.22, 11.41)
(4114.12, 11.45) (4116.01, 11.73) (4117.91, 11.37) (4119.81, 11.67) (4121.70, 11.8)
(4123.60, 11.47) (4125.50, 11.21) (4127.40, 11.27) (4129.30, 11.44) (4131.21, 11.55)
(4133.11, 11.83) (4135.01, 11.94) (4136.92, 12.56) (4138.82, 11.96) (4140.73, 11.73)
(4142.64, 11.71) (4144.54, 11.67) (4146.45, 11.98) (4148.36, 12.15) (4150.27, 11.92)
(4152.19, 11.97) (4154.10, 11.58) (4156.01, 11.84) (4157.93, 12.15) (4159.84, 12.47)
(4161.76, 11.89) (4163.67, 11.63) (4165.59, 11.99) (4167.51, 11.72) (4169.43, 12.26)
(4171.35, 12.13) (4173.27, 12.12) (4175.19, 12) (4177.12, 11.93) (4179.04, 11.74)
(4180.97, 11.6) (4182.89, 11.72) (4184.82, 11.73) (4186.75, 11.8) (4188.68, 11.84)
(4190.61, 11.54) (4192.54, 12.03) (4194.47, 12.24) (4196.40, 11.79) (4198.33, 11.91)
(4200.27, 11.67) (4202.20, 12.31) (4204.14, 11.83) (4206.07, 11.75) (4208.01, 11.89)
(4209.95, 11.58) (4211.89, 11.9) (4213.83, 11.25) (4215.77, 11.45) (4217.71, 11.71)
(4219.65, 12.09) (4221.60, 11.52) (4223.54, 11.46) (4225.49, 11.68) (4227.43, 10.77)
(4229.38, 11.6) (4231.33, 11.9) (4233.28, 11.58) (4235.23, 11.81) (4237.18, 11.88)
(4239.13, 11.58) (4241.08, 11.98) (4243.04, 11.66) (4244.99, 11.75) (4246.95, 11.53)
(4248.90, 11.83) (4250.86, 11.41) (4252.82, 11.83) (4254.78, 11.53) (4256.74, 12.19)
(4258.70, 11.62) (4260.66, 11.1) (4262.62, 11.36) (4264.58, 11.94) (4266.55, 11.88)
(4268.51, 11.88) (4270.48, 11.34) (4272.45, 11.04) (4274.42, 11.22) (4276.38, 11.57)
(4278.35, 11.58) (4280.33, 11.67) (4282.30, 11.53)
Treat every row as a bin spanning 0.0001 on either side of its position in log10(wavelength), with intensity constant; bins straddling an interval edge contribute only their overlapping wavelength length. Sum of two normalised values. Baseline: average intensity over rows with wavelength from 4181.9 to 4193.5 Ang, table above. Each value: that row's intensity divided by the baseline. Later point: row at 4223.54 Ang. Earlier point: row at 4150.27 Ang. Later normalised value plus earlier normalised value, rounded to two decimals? 1.99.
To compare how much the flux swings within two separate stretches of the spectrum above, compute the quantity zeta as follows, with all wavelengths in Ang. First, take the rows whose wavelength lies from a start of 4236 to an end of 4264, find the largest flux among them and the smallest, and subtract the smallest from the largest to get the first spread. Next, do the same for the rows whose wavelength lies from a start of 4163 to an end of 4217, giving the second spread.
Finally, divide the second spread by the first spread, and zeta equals 1.0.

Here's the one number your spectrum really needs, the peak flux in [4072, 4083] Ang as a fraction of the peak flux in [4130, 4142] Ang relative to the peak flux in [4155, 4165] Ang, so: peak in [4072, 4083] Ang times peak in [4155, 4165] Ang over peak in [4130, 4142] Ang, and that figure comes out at 12.8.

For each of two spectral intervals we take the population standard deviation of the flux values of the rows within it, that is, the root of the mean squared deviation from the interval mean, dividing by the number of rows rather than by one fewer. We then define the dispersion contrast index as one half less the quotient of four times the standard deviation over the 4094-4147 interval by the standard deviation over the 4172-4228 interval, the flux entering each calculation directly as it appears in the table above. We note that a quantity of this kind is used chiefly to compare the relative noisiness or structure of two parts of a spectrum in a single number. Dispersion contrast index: -19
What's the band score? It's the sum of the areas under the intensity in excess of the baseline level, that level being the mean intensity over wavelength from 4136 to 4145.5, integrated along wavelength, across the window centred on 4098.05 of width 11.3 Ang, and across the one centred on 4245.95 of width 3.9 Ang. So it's -34.2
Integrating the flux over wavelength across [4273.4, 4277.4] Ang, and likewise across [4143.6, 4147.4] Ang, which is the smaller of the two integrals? 44.9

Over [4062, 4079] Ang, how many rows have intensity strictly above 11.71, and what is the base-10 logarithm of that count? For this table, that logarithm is 0.78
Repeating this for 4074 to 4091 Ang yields 0.60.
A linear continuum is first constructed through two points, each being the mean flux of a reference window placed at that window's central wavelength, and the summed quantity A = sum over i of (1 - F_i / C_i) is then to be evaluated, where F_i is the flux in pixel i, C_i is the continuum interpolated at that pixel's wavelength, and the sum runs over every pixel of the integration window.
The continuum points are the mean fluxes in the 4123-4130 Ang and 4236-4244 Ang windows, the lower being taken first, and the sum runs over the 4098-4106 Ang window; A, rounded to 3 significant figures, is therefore 1.21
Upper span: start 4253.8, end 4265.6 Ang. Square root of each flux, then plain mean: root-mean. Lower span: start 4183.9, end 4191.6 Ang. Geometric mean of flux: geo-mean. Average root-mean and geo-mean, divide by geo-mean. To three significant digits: 0.645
